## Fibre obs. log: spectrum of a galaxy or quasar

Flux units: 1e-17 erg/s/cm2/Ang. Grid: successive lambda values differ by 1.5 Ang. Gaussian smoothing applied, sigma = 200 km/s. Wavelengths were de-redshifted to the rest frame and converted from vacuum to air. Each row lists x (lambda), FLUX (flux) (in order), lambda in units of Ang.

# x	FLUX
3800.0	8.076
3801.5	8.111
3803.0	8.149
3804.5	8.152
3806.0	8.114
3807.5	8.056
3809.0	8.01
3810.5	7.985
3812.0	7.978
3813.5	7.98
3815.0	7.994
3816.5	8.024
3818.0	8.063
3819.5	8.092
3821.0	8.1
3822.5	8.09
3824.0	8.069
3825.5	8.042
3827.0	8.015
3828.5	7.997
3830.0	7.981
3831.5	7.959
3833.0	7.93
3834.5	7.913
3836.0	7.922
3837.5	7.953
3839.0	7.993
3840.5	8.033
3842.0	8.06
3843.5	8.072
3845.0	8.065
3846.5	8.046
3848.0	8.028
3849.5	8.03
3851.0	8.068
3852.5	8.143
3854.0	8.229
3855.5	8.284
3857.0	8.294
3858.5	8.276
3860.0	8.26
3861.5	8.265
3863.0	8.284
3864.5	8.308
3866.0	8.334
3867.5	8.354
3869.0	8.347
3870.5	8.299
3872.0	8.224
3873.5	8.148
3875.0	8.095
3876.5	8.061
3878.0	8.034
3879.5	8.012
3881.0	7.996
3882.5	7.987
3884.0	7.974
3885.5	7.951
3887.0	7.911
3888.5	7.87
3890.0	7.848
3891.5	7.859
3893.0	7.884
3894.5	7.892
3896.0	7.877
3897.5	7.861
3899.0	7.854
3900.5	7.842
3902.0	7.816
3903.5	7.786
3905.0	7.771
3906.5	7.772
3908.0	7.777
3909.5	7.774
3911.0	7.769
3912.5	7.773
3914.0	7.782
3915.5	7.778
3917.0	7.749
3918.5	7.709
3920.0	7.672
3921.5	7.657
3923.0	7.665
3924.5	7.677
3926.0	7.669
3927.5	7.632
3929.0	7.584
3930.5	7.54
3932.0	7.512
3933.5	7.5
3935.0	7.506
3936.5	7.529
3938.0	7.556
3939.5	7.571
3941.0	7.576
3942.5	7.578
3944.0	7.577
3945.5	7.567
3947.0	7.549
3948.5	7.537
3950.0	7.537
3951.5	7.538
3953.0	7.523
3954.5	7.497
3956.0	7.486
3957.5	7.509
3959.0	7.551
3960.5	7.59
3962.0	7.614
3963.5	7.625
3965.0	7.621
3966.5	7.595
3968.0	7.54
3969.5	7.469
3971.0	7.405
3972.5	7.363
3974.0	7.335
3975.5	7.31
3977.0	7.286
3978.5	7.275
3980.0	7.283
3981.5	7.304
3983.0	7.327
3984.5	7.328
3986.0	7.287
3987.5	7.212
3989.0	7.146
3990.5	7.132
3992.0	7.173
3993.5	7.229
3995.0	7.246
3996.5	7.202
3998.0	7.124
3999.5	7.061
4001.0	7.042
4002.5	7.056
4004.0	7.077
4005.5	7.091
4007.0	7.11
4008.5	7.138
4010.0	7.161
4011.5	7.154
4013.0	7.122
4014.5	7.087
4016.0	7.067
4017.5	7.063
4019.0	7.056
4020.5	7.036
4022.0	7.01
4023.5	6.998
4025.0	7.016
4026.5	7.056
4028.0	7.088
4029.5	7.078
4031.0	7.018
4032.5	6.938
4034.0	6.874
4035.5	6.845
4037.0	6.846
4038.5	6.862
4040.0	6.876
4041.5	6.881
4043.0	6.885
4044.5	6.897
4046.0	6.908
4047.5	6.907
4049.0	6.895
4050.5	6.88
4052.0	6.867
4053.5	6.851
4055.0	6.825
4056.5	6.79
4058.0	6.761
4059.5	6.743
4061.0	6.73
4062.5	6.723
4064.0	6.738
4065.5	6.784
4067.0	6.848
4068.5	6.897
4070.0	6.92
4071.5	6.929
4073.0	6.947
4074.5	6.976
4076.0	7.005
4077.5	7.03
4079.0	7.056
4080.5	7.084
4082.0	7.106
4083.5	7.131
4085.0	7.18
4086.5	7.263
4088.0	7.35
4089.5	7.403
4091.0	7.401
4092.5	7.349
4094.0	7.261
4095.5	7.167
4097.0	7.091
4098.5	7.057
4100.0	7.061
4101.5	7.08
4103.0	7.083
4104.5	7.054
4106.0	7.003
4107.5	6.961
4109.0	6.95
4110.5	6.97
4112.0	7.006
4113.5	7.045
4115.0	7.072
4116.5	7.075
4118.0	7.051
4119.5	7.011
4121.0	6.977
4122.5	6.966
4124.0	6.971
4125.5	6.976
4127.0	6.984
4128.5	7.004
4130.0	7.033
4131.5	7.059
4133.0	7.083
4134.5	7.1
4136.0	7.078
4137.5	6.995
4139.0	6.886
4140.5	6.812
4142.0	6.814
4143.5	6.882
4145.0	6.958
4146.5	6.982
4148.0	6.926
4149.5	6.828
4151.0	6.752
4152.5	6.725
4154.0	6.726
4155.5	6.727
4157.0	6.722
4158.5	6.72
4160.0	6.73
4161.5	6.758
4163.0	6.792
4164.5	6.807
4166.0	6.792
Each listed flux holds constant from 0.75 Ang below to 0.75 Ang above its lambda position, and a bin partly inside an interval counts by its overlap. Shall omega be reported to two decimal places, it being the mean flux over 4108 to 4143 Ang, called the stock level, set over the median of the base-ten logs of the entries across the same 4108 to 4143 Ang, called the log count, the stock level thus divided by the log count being 8.28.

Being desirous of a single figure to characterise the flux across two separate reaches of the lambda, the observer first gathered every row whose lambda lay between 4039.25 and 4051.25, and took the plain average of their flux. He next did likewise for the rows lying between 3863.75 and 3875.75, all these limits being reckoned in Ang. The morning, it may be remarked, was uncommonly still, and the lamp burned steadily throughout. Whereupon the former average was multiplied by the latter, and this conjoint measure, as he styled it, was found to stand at 56.9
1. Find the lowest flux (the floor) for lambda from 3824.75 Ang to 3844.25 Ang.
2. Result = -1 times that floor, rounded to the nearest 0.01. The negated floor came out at -7.91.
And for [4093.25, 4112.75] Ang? -6.95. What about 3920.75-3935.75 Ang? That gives -7.50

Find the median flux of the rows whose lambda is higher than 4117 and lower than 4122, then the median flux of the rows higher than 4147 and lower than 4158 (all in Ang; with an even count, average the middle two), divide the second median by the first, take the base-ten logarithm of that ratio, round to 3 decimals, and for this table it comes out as -0.018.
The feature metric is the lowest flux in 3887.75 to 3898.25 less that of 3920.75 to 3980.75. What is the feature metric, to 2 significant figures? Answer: 0.57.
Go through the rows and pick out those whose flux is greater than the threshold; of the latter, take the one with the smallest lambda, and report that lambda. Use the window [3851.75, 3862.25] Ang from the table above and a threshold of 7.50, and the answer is 3852.5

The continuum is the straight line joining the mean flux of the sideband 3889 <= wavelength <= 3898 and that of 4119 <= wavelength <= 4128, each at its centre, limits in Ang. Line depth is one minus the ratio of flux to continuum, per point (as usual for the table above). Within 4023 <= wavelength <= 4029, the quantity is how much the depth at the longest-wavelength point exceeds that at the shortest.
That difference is -0.014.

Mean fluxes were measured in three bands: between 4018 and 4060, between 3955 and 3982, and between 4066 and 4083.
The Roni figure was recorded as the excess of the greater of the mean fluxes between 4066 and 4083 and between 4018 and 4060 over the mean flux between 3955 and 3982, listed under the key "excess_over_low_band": -0.47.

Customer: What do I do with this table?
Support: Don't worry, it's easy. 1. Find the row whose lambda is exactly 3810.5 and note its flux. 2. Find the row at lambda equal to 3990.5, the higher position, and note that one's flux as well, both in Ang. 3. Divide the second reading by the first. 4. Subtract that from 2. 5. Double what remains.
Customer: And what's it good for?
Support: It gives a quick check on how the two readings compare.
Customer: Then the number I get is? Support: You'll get 2.21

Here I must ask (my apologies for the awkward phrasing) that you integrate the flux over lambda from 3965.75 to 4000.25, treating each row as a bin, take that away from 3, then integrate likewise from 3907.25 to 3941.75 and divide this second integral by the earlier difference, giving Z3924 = -1.06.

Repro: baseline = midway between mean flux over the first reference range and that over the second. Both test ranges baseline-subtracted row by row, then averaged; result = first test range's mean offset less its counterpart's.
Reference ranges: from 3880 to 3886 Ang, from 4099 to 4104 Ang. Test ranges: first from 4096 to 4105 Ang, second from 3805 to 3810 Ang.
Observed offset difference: -1.0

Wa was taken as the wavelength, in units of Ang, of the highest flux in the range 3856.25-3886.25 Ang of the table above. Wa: 3867.5 Ang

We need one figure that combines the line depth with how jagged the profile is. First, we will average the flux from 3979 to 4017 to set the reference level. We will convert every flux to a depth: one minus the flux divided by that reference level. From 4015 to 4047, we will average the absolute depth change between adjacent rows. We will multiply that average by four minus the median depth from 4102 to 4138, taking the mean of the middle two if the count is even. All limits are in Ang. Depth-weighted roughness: 0.0129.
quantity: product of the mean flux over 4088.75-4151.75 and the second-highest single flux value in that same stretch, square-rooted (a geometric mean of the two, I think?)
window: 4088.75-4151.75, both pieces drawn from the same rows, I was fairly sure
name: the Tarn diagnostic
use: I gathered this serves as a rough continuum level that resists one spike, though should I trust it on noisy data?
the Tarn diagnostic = 7.21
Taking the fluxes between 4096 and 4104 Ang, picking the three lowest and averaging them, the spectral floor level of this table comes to 7.07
